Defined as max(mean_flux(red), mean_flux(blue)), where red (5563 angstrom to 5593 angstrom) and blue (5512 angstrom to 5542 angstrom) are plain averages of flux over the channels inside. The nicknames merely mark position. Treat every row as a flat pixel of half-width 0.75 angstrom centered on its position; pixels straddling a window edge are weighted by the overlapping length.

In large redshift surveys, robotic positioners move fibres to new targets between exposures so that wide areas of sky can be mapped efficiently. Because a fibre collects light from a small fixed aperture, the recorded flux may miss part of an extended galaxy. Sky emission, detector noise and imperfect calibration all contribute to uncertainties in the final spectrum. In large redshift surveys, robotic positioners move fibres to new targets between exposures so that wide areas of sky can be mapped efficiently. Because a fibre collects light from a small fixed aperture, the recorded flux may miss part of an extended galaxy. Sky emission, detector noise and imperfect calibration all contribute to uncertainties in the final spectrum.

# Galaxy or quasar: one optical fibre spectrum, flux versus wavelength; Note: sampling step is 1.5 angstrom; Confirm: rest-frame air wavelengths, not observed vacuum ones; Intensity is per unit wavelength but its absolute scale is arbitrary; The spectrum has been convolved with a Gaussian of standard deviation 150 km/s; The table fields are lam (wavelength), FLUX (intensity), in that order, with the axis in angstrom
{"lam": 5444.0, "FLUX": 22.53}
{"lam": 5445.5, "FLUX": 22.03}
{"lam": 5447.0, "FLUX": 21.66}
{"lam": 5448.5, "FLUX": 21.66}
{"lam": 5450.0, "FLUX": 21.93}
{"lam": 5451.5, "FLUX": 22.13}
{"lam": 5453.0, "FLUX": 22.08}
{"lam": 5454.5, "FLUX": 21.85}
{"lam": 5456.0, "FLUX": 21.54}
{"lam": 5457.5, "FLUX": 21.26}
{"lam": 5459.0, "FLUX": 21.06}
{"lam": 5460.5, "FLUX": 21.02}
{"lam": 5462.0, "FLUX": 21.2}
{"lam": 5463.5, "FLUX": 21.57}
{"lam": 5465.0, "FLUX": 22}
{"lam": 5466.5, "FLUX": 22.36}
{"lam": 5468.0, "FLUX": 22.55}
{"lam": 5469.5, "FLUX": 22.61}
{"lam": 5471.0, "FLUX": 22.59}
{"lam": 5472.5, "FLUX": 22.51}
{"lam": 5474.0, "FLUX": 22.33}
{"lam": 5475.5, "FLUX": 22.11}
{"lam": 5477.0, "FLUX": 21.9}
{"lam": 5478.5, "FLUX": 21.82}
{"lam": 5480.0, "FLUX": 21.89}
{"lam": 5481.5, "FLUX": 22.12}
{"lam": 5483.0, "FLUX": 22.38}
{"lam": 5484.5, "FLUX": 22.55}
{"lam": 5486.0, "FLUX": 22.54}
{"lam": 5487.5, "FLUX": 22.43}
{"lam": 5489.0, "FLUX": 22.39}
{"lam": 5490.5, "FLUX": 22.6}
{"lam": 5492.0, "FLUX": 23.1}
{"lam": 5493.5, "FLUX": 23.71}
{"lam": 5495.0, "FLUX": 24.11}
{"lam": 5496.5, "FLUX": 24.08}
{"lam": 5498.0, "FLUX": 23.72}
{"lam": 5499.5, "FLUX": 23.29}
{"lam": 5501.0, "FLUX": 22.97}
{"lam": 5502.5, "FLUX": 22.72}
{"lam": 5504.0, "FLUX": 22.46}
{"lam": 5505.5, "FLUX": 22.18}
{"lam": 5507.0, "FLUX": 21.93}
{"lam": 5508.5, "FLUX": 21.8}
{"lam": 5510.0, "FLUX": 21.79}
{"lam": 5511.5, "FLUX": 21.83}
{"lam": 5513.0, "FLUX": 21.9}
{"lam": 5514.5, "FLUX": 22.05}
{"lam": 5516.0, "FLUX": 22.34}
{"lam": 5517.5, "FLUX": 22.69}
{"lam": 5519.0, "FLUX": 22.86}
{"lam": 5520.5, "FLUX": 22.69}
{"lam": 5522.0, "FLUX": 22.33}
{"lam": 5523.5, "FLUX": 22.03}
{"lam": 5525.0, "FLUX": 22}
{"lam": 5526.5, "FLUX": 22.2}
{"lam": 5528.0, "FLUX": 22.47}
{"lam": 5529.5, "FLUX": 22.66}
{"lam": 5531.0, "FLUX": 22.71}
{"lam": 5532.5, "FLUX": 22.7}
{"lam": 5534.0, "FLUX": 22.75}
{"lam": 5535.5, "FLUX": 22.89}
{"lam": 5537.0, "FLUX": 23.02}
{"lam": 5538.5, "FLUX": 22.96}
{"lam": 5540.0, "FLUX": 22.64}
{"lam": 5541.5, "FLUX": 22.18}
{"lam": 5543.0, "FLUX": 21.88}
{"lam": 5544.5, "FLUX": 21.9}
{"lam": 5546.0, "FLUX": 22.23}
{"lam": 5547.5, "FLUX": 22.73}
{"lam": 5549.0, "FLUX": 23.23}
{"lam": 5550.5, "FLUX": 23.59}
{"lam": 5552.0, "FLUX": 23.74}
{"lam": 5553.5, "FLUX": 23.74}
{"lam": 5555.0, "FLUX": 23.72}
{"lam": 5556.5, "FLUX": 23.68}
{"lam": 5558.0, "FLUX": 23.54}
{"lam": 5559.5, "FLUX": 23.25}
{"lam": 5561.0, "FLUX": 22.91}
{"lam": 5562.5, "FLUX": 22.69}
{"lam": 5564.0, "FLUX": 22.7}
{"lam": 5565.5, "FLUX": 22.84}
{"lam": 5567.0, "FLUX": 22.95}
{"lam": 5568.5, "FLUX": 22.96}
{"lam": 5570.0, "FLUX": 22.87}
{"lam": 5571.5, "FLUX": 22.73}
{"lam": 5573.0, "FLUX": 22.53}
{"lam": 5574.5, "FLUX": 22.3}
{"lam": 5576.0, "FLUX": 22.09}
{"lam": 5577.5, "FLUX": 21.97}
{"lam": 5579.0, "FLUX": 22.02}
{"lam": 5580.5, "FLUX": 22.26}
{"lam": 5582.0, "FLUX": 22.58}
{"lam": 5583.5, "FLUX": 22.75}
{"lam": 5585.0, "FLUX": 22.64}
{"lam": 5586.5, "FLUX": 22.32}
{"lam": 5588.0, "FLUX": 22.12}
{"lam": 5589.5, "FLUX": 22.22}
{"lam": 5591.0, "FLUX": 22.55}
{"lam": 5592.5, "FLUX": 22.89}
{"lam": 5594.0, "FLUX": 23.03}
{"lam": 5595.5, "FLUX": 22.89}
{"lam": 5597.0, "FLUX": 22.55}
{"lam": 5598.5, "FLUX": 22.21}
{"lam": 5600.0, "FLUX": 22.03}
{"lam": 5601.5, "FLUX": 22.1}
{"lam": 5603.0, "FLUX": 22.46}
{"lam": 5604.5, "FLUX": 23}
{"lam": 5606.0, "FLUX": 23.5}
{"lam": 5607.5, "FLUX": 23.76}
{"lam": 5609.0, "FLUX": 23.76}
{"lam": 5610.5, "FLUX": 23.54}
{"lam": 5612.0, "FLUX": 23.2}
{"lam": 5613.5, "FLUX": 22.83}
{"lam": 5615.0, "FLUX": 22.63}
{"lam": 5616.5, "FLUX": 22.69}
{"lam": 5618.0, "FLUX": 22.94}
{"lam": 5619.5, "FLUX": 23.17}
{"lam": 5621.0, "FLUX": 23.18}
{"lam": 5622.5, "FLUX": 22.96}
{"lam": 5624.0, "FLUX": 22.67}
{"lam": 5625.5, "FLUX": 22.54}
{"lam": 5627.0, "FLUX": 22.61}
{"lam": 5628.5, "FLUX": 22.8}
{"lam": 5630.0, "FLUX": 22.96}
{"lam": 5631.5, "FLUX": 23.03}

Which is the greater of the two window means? 22.5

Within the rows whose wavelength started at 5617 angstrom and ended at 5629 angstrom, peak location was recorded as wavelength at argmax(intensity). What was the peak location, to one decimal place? 5621.0 angstrom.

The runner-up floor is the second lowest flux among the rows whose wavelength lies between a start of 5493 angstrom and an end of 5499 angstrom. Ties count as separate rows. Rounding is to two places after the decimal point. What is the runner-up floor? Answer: 23.72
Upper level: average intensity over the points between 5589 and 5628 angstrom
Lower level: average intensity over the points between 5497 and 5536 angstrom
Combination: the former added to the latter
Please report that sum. 45.3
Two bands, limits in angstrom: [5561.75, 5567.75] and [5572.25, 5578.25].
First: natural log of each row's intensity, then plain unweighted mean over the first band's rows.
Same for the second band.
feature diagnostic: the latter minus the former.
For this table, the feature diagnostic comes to -0.025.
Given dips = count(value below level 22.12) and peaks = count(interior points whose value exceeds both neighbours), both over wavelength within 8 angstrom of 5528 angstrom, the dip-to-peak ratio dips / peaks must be 2.0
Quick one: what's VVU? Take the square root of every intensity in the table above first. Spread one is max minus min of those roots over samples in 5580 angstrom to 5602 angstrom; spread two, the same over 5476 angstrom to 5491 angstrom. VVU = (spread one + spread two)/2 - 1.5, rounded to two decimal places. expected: -1.41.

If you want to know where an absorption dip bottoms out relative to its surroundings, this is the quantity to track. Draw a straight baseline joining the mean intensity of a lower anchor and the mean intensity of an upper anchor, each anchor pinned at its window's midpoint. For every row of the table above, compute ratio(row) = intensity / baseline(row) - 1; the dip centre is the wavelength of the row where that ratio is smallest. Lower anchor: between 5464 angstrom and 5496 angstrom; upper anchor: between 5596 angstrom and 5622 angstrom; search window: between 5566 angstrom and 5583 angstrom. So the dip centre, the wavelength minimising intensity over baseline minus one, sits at 5577.5 angstrom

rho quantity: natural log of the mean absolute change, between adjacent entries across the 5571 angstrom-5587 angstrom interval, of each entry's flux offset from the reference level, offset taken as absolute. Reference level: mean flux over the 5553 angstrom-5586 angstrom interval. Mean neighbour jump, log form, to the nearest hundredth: -1.62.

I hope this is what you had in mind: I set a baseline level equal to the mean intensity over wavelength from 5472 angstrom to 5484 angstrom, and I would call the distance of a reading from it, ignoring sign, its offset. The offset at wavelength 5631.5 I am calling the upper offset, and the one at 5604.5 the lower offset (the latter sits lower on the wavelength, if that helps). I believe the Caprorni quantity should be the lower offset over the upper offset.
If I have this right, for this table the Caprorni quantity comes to 0.97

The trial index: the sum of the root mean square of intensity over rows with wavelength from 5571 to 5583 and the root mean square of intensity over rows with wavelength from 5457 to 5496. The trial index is 44.6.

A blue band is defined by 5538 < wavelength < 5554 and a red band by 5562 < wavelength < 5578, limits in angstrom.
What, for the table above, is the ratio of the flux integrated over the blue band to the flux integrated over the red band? 1.01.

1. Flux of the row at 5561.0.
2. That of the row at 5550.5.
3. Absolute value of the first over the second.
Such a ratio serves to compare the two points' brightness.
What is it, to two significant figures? 0.97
